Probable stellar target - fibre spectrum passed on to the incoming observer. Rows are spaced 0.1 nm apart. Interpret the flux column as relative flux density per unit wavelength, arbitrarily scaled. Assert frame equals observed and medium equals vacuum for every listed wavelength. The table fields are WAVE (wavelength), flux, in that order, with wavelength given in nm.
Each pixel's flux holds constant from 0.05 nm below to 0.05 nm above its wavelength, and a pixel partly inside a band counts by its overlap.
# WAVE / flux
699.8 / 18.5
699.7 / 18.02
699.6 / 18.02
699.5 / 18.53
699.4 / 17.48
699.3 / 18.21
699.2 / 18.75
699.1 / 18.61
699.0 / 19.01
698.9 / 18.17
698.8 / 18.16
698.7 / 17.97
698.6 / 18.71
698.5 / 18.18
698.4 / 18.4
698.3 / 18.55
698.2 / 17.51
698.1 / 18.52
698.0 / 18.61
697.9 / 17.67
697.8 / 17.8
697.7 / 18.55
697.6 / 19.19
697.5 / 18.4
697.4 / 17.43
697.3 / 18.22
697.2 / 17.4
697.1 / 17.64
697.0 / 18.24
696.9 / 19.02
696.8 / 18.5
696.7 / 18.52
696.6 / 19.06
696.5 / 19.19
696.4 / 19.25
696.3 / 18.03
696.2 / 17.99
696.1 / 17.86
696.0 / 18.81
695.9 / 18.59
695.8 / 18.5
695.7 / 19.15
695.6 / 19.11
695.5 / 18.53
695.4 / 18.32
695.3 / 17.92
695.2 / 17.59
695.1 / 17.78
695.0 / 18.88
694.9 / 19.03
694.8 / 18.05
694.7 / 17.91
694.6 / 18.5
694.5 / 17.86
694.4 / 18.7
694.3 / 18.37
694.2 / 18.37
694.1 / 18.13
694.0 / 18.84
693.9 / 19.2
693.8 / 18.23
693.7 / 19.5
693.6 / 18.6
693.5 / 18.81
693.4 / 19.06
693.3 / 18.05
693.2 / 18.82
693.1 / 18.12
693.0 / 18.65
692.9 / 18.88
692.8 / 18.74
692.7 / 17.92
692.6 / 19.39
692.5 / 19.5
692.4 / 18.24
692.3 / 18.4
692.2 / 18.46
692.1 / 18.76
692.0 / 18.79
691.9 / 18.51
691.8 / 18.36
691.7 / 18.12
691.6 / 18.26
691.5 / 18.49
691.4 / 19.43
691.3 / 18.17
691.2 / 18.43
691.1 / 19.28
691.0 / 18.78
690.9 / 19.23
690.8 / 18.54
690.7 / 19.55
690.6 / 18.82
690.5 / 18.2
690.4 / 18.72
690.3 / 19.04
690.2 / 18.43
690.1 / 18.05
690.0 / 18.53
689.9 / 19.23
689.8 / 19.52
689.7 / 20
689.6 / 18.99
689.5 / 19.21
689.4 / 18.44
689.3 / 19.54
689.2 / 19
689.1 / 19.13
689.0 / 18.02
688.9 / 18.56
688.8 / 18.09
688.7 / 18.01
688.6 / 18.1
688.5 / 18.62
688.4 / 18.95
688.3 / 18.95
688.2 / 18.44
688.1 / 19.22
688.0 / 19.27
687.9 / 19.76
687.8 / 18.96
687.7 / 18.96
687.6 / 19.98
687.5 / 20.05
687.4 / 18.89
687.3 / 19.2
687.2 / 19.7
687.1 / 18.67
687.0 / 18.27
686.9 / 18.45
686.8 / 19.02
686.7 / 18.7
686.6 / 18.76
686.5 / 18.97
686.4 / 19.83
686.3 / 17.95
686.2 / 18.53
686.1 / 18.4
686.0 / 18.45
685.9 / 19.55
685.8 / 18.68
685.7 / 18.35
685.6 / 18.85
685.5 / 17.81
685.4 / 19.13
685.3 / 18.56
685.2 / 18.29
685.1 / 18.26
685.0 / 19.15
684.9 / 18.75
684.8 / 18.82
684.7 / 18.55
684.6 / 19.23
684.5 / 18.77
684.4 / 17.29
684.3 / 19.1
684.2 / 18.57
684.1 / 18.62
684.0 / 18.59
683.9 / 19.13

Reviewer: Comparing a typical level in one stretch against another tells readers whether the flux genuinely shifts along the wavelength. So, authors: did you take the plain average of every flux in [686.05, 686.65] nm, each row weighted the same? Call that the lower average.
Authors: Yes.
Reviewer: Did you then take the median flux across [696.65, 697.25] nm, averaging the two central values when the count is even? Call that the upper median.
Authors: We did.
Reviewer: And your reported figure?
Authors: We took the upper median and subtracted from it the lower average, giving -0.37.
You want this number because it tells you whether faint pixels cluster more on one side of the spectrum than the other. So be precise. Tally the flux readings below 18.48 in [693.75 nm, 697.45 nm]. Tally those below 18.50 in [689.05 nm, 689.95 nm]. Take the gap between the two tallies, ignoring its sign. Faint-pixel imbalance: 18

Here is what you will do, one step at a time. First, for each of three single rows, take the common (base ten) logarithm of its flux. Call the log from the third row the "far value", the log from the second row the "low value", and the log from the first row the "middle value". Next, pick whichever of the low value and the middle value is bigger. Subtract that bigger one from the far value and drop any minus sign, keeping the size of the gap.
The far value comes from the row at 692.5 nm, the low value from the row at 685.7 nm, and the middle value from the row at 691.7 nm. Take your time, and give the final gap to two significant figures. 0.026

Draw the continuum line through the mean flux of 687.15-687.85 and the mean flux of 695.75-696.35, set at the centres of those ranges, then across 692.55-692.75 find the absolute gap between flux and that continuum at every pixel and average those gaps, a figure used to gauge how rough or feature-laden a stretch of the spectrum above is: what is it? 0.73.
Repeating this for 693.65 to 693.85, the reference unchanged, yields 0.63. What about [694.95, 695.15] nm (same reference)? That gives 0.54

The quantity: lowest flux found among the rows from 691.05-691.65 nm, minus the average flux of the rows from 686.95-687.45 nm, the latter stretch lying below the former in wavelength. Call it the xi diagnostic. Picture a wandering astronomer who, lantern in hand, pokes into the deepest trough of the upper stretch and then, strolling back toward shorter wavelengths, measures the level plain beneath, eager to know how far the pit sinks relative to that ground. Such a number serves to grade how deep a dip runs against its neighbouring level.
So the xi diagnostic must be -0.78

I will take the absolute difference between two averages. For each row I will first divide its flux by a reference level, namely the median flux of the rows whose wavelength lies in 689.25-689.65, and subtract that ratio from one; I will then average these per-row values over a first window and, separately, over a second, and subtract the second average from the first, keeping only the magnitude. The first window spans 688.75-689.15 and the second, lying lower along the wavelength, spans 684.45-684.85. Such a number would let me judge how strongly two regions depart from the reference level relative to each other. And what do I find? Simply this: 0.021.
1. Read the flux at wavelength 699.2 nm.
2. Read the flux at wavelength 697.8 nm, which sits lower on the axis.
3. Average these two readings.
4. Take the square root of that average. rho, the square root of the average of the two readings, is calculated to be 4.27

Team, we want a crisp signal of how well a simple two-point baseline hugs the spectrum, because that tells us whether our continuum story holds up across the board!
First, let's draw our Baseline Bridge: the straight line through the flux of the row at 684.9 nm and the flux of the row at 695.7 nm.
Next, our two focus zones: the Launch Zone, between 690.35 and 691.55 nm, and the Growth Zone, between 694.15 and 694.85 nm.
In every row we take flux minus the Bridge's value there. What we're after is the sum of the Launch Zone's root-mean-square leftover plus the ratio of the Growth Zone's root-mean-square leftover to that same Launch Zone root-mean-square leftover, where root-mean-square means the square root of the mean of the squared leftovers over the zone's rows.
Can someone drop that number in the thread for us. 2.4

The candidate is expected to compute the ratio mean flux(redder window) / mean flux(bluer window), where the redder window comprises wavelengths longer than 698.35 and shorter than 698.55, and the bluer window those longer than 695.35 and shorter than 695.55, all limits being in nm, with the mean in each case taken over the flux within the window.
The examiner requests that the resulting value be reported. 0.99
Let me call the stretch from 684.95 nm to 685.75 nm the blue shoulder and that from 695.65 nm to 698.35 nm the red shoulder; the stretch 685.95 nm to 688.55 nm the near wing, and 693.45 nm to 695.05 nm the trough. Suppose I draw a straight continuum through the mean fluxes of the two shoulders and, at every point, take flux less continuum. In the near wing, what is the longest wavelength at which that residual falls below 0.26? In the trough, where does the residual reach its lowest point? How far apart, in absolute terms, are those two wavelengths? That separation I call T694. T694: 6.00 nm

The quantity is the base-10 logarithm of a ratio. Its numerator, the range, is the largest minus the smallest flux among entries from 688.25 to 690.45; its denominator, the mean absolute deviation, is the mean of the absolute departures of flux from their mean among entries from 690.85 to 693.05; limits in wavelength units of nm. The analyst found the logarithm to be 0.73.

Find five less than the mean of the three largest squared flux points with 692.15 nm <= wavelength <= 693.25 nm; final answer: 366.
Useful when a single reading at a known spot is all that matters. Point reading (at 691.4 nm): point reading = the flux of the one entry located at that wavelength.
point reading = 19.43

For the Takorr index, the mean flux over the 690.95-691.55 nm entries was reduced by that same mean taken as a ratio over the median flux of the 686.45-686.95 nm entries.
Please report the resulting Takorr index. 17.8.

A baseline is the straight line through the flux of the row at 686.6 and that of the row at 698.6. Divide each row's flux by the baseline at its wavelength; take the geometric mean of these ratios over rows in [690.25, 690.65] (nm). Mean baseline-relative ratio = 1.00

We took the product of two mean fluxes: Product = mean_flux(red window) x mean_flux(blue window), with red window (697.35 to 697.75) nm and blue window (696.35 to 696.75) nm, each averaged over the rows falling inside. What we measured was 350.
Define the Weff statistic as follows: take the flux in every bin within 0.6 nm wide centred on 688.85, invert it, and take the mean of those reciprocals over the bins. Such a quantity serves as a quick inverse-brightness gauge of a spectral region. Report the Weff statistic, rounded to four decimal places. 0.0546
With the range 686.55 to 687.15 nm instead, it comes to 0.0536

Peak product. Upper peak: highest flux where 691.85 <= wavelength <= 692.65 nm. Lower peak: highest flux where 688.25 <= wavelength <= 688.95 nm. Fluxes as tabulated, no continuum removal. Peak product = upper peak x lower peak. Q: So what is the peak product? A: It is 370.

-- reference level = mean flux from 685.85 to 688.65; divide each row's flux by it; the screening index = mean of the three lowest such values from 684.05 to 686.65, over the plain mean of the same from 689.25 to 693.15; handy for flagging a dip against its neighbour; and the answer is 0.943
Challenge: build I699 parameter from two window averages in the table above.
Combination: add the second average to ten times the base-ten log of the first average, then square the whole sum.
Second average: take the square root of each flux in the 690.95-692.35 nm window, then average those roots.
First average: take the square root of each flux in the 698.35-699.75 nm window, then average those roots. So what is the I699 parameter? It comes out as 113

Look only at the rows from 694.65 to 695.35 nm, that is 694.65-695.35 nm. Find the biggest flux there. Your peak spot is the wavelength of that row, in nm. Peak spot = 694.9 nm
